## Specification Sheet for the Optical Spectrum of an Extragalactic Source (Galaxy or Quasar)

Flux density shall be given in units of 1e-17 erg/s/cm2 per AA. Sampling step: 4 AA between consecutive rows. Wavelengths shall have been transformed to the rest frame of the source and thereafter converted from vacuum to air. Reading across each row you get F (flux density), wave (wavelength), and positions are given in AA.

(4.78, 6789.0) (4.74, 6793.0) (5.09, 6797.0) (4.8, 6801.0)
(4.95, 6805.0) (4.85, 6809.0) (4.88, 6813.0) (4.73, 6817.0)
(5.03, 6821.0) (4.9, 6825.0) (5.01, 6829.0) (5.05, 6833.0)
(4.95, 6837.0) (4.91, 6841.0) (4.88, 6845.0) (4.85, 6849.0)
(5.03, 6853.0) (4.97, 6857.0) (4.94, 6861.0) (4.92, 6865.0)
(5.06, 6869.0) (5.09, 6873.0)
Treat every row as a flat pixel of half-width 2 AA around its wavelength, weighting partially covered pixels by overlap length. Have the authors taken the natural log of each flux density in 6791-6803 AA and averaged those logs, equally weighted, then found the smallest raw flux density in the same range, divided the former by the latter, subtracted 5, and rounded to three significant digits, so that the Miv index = -4.67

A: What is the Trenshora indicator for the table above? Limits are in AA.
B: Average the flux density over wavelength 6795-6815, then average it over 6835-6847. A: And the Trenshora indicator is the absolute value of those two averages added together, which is 9.83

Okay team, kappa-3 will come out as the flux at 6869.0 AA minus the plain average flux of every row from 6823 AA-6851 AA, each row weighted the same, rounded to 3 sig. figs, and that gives 0.124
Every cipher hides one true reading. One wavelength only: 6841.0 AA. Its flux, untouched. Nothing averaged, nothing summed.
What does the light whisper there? 4.91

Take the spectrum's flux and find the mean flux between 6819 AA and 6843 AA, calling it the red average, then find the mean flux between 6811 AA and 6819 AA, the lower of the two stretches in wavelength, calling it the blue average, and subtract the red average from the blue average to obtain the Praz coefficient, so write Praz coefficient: -0.170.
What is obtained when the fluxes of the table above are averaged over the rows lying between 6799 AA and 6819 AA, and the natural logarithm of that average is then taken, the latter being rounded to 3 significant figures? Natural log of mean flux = 1.58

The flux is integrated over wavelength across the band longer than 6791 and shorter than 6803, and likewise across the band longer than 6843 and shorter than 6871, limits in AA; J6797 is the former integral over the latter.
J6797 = 0.42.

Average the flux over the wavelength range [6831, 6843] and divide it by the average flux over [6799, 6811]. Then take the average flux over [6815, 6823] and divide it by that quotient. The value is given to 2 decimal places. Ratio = 4.78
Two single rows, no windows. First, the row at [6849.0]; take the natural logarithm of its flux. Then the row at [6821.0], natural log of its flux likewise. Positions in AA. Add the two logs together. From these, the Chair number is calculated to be 3.19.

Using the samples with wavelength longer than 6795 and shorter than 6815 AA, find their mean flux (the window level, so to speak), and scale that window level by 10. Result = 49.1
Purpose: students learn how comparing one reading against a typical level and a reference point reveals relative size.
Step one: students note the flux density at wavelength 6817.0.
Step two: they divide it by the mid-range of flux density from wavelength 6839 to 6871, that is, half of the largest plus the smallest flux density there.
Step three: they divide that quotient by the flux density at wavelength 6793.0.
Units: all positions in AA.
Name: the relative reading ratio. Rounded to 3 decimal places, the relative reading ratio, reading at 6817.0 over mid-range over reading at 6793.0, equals 0.201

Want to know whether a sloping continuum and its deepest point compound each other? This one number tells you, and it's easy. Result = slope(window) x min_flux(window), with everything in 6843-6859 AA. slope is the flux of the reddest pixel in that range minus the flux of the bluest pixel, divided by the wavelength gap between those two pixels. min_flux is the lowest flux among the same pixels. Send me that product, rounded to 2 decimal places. 0.04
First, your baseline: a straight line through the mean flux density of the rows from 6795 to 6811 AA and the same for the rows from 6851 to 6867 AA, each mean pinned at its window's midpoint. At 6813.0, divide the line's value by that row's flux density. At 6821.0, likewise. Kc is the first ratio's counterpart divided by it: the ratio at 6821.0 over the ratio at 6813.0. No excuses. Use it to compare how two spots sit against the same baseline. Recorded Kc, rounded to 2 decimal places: 0.97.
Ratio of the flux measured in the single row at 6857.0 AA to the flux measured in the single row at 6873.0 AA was 0.98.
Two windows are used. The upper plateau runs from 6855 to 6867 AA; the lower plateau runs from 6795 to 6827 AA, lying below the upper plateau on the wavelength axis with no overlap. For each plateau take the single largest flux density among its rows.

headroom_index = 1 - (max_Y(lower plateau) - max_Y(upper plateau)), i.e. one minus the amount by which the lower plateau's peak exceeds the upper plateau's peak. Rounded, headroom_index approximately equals 0.88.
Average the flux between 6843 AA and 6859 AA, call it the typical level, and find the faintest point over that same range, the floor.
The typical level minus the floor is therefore 0.08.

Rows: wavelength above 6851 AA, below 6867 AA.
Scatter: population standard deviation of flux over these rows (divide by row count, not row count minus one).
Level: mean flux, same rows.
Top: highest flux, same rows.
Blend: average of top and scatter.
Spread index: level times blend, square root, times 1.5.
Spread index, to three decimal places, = 5.322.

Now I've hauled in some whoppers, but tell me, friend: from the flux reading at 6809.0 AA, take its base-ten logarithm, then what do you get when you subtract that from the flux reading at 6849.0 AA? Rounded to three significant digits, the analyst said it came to 4.16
